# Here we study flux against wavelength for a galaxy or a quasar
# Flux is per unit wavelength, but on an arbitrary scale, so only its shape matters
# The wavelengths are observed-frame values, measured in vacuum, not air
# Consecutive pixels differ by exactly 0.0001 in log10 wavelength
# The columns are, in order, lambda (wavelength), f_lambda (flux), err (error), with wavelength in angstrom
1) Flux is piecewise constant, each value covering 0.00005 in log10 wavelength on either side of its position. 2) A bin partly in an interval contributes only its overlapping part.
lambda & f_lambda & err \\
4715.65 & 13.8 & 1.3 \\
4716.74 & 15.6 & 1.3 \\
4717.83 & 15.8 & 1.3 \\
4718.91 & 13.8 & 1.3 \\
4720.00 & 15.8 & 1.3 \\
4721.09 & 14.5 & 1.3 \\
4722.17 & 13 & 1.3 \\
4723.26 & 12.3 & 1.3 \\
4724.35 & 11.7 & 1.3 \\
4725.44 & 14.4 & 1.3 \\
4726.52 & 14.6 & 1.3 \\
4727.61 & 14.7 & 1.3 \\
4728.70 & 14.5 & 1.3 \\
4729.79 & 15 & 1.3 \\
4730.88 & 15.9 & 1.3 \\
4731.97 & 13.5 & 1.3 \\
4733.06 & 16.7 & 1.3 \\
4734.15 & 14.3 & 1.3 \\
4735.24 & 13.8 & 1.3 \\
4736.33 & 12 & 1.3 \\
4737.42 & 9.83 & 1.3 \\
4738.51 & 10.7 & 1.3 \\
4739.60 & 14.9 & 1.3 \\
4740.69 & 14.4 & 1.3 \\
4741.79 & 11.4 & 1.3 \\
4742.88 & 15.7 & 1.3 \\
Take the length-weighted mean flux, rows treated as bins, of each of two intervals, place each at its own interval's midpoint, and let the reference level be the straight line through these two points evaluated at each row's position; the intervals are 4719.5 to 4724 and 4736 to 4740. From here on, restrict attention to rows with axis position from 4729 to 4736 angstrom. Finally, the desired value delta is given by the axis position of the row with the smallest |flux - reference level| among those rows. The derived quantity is 4731.97 angstrom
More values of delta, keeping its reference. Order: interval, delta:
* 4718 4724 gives 4718.91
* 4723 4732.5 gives 4731.97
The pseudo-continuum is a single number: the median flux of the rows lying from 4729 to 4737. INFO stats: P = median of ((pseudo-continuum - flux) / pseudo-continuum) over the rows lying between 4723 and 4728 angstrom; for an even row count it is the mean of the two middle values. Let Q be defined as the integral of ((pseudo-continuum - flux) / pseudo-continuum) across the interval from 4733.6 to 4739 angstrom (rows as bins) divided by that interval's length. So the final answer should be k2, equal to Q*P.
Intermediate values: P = -0.01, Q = 0.15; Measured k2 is -0.001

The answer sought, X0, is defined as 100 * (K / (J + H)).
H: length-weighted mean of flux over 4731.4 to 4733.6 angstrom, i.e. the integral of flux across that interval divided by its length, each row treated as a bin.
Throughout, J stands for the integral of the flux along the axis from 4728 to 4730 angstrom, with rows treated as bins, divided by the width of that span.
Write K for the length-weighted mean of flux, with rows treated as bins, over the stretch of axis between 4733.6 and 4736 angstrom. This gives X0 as 47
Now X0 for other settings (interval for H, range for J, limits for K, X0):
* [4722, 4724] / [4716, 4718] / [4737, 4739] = 37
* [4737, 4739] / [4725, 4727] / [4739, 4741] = 59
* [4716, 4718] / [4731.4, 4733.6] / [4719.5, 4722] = 49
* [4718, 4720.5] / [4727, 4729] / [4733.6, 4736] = 47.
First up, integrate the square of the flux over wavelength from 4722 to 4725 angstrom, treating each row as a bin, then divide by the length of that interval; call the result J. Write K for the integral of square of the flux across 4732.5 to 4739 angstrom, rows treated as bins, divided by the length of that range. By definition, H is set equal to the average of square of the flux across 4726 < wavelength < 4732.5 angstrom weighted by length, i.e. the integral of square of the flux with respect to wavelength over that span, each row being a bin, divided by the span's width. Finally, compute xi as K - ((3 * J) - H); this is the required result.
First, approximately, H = 217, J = 152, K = 172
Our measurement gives -67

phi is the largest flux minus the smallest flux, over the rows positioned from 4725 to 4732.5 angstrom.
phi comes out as 2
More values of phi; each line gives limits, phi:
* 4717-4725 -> 4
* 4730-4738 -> 7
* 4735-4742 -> 5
